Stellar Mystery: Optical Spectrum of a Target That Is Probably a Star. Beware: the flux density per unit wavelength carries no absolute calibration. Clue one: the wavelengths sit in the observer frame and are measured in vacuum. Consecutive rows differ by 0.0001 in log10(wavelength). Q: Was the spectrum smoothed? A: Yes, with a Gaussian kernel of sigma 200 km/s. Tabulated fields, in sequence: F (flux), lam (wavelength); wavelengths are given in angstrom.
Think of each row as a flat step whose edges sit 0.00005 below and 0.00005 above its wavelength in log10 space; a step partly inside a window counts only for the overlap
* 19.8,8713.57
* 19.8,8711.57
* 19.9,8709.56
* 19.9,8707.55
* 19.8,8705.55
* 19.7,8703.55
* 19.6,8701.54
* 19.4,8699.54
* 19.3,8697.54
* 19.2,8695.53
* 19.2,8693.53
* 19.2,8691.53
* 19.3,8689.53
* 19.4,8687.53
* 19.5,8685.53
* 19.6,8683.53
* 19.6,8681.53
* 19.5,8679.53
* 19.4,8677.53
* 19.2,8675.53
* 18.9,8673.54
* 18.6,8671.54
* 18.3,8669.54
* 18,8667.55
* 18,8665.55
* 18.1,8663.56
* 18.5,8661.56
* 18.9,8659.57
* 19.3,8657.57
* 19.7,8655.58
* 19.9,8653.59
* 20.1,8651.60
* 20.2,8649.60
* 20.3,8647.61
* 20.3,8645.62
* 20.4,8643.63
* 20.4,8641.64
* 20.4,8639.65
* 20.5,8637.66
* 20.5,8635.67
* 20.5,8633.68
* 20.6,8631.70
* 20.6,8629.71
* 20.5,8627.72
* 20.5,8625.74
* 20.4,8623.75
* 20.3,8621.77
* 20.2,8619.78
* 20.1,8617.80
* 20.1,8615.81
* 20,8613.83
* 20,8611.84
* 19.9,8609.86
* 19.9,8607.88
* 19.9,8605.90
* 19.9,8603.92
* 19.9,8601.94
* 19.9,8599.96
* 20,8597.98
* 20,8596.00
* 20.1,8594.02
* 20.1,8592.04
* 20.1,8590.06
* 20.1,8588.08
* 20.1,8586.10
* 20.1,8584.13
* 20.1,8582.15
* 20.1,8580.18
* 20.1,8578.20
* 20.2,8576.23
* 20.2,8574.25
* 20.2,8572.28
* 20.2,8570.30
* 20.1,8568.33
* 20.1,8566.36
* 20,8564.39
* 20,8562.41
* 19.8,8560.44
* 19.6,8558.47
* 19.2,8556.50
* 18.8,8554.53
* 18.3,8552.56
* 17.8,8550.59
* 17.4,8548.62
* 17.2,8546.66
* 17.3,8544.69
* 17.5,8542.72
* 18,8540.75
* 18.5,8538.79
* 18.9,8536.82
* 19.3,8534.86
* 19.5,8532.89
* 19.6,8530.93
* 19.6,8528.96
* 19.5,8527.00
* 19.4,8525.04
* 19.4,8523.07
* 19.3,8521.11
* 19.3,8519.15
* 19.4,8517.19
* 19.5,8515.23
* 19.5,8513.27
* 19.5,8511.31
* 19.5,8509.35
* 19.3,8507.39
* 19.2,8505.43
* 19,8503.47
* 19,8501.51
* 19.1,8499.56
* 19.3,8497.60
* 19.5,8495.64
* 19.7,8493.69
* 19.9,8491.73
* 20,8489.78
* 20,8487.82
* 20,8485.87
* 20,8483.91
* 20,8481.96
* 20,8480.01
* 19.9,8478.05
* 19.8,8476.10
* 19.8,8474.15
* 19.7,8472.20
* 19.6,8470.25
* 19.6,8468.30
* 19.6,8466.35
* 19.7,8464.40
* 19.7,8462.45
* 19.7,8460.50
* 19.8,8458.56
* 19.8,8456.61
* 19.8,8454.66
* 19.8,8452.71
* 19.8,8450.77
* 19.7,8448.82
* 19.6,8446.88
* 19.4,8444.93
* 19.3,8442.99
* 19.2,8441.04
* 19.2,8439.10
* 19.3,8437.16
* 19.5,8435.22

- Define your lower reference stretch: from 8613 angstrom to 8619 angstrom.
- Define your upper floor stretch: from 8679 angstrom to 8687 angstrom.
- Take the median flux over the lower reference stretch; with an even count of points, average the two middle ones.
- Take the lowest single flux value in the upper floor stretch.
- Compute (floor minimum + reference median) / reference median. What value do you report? 1.970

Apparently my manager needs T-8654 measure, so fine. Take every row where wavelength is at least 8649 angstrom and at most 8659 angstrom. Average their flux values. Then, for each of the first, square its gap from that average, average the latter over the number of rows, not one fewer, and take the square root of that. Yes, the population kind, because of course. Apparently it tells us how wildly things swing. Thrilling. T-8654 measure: 0.32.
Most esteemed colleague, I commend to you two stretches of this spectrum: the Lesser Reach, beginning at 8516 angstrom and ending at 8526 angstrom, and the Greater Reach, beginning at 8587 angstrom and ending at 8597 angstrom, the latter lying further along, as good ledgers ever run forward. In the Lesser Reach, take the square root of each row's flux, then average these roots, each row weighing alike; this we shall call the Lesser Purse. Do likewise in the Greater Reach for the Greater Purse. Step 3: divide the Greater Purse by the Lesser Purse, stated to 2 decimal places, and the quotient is 1.02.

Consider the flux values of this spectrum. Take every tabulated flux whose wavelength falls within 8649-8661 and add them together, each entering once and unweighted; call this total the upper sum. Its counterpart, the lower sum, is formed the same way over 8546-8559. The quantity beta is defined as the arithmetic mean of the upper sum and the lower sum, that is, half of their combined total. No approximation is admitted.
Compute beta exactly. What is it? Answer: 123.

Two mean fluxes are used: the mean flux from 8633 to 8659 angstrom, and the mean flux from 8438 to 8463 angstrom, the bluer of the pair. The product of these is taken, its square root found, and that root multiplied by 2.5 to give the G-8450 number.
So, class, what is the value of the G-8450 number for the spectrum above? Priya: 49.7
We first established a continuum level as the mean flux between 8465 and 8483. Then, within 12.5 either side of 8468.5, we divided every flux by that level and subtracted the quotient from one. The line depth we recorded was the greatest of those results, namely 0.01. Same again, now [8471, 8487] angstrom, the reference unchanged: 0.00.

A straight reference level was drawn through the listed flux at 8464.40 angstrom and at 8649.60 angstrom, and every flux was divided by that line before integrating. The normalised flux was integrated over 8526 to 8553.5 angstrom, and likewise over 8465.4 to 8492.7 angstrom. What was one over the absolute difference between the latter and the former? 0.5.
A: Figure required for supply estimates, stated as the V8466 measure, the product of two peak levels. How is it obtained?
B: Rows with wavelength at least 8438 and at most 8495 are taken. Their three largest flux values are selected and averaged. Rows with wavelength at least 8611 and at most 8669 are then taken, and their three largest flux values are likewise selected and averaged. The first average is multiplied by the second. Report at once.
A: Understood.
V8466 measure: 411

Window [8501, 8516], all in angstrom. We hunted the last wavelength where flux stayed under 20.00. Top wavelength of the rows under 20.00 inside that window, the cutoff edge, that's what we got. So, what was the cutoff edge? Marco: 8515.23 angstrom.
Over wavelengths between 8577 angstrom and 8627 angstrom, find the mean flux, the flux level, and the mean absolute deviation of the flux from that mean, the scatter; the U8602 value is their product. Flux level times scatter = 2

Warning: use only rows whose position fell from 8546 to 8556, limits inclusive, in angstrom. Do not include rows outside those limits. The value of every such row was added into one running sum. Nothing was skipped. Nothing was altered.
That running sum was 89.5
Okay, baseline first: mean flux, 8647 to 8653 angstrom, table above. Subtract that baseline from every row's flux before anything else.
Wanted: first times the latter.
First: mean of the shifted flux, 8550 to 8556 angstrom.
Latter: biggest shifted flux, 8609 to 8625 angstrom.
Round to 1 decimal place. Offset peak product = -0.4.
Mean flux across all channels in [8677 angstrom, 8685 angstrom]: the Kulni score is 19.5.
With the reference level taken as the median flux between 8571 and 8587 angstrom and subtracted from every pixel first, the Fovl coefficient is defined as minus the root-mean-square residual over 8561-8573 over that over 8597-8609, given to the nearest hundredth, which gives -0.44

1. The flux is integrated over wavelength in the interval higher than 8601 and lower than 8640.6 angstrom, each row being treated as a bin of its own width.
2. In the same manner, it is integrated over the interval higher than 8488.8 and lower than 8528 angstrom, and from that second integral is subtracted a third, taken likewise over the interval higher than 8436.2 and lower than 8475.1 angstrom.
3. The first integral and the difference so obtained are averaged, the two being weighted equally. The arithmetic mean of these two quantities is 400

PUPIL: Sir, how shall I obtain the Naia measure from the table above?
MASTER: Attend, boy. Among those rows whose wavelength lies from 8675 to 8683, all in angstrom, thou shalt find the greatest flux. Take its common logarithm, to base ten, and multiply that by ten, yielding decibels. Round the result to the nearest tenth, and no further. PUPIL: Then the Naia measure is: 12.9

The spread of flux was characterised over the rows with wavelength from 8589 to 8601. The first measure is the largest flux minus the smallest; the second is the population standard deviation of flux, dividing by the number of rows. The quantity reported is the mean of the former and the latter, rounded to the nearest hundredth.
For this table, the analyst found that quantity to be 0.14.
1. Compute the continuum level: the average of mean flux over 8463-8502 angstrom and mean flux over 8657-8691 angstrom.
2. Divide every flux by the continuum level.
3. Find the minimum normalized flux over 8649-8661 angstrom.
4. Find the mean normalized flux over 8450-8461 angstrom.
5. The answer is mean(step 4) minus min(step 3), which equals 0.05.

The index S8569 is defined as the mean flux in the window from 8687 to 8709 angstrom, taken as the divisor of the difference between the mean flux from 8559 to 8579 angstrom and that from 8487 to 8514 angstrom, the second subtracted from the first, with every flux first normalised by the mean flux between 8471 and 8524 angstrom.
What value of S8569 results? 0.032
